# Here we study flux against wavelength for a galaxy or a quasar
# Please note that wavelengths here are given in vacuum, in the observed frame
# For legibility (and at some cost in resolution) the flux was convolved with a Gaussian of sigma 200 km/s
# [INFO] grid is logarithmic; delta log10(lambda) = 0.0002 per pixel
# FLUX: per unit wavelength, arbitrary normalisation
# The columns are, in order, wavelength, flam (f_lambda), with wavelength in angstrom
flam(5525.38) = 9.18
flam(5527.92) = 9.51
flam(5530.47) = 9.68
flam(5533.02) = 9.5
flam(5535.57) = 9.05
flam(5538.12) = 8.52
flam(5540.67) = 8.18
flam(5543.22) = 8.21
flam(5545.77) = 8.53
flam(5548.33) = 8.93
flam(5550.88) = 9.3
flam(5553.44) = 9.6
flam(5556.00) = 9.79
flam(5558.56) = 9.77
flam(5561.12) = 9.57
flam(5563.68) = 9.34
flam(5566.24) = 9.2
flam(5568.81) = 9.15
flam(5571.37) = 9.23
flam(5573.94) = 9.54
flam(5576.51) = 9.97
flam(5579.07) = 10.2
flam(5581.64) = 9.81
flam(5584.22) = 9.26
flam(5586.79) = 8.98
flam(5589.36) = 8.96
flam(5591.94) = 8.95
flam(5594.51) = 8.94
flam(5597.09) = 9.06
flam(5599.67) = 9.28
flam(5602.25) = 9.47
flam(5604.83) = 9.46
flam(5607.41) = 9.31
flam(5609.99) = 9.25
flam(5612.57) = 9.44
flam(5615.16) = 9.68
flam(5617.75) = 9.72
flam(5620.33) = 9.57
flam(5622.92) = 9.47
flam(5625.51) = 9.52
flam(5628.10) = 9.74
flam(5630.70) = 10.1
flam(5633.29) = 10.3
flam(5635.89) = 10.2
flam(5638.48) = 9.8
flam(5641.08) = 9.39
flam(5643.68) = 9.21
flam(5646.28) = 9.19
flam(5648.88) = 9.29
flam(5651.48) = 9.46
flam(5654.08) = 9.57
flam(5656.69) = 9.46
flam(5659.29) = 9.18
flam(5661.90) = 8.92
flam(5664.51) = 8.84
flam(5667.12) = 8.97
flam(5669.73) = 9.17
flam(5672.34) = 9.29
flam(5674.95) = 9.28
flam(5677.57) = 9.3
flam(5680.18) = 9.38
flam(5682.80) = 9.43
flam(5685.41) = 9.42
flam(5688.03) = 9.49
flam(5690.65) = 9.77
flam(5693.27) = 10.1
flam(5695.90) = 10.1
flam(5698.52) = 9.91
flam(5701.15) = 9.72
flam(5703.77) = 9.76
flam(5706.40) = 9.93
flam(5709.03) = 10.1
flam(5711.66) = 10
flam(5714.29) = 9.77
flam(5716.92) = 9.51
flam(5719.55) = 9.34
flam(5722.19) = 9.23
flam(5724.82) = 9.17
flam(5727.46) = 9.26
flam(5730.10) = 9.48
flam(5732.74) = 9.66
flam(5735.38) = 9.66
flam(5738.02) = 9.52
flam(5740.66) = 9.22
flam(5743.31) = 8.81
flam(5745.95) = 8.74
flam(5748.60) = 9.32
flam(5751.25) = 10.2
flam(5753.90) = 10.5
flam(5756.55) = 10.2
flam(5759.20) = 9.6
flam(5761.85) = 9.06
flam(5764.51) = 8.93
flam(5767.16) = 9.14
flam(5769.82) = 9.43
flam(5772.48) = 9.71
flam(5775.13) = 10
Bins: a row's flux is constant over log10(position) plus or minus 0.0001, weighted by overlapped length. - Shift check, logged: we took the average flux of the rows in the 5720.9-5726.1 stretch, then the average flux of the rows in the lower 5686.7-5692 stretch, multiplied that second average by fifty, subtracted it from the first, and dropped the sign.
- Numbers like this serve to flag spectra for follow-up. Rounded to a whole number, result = 472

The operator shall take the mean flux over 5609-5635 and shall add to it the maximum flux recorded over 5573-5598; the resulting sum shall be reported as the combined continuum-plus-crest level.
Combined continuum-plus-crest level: 19.9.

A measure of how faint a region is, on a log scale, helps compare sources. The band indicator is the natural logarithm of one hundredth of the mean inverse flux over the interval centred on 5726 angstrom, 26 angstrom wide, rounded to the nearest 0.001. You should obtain -6.852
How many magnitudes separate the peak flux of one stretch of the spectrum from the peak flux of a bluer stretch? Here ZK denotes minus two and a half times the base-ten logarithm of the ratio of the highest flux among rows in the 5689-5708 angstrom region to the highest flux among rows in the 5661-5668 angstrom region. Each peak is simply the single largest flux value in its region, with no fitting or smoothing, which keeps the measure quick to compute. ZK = -0.13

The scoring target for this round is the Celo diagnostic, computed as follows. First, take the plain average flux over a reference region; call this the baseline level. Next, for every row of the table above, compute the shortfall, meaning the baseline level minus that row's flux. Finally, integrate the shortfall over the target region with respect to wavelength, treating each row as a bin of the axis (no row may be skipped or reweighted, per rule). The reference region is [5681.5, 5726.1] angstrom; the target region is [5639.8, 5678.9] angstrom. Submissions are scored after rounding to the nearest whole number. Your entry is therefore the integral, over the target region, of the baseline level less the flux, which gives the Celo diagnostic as 18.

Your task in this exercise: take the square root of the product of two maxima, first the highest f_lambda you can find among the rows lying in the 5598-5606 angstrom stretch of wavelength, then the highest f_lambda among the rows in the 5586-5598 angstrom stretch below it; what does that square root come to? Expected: 9.3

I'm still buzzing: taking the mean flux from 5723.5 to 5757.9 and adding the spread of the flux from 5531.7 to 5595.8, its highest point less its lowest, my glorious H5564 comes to 11.5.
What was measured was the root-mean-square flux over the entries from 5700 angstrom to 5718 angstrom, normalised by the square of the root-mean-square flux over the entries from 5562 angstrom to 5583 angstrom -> 0.107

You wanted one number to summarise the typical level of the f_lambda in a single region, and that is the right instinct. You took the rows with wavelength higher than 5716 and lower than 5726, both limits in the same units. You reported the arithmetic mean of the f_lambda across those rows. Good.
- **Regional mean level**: 9.31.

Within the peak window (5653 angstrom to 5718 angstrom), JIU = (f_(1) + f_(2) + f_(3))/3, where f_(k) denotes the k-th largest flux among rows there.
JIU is 10.1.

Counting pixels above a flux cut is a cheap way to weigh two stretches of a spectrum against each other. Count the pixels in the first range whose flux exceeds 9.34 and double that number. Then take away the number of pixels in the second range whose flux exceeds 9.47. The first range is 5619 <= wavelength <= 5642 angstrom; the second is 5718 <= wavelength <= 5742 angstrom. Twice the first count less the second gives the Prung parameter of 14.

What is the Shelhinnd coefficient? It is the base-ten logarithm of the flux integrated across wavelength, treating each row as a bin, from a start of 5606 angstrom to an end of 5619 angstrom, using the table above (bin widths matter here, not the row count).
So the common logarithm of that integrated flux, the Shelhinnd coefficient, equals 2.09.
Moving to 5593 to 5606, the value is 2.08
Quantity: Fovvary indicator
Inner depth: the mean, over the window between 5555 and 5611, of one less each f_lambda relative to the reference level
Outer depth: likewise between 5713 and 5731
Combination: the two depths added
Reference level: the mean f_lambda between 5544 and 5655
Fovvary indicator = 0.013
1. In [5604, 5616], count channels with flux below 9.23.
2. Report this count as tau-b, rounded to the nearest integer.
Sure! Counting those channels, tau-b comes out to 0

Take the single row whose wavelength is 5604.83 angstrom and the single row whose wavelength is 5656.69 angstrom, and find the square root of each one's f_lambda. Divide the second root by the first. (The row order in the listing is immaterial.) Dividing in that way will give 1.000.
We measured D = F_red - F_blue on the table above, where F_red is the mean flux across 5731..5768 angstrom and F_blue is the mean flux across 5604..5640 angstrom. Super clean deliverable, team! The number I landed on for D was -0.2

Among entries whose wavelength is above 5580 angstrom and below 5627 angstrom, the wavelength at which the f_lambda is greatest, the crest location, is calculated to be 5581.64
